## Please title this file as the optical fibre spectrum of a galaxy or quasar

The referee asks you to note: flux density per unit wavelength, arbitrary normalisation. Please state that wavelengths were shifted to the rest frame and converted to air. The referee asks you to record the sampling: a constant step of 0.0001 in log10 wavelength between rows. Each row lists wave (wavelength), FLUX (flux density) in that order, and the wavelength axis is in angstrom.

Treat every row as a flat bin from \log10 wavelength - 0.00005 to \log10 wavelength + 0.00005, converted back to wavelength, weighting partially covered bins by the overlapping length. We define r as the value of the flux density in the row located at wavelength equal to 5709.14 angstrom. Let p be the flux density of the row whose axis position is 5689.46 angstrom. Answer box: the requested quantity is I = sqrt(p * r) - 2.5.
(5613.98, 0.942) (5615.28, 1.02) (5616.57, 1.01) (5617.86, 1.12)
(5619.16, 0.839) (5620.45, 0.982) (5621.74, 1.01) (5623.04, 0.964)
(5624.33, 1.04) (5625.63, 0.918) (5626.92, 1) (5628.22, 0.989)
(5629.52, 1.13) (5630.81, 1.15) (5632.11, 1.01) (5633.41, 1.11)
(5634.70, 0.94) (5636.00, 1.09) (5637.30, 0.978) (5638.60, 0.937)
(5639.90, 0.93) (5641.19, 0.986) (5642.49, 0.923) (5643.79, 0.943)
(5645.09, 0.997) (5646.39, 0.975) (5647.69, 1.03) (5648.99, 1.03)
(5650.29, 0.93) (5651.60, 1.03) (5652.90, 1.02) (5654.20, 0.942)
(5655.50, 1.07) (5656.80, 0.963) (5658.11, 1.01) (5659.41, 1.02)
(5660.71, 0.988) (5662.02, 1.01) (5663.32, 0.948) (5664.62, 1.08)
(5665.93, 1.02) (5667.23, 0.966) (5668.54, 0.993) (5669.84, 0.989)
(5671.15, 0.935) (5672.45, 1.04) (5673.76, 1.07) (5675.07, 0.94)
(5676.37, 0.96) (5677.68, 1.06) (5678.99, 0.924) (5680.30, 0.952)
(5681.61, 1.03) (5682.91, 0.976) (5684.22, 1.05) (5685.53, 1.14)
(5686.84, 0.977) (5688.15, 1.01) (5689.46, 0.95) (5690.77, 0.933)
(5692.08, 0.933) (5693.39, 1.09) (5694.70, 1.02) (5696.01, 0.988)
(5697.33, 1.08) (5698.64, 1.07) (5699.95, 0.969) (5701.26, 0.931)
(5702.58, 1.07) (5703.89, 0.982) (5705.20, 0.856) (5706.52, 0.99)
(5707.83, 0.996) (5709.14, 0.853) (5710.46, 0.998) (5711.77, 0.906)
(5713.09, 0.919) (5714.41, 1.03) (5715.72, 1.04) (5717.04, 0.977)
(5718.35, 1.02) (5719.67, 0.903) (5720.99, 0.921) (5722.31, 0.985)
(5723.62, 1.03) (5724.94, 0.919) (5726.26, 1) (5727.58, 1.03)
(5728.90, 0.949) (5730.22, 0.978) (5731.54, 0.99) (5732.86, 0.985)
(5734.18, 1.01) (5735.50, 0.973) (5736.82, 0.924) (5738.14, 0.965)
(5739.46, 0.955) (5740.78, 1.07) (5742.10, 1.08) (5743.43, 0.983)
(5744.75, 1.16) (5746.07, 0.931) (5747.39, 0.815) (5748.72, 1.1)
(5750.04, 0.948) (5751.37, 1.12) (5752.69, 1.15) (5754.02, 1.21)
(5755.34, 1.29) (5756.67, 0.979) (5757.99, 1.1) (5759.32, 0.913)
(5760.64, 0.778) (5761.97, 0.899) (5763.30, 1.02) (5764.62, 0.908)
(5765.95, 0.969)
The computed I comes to -1.600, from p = 0.95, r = 0.853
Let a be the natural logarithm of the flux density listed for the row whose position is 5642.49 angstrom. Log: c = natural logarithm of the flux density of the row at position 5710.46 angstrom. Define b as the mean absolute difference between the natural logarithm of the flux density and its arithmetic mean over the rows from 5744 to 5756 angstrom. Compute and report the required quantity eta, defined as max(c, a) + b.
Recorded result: 0.12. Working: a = -0.08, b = 0.119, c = 0.00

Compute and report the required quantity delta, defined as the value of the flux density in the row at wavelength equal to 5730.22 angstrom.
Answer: 0.978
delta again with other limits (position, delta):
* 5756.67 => 0.979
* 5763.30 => 1.02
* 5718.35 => 1.02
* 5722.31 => 0.985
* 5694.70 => 1.02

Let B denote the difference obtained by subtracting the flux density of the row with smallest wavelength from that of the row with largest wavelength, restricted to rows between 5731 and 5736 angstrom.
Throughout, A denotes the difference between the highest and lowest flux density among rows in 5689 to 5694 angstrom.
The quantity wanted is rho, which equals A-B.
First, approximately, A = 0.16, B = -0.02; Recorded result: 0.17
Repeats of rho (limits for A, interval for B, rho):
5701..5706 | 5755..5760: 0.59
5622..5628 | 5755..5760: 0.50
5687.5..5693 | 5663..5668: 0.06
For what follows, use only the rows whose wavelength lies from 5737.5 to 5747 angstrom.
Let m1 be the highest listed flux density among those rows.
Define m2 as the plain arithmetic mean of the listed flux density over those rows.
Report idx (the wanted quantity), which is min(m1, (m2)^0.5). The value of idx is 1.01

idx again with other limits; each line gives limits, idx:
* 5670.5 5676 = 1.00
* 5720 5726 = 0.98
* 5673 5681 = 0.99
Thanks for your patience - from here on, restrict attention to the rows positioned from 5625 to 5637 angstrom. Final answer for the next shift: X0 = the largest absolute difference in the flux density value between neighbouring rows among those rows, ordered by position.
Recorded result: 0.17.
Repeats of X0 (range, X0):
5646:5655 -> 0.10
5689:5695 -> 0.16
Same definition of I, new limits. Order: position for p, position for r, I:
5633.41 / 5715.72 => -1.426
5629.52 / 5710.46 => -1.438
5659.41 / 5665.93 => -1.480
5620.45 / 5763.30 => -1.499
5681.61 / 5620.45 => -1.494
